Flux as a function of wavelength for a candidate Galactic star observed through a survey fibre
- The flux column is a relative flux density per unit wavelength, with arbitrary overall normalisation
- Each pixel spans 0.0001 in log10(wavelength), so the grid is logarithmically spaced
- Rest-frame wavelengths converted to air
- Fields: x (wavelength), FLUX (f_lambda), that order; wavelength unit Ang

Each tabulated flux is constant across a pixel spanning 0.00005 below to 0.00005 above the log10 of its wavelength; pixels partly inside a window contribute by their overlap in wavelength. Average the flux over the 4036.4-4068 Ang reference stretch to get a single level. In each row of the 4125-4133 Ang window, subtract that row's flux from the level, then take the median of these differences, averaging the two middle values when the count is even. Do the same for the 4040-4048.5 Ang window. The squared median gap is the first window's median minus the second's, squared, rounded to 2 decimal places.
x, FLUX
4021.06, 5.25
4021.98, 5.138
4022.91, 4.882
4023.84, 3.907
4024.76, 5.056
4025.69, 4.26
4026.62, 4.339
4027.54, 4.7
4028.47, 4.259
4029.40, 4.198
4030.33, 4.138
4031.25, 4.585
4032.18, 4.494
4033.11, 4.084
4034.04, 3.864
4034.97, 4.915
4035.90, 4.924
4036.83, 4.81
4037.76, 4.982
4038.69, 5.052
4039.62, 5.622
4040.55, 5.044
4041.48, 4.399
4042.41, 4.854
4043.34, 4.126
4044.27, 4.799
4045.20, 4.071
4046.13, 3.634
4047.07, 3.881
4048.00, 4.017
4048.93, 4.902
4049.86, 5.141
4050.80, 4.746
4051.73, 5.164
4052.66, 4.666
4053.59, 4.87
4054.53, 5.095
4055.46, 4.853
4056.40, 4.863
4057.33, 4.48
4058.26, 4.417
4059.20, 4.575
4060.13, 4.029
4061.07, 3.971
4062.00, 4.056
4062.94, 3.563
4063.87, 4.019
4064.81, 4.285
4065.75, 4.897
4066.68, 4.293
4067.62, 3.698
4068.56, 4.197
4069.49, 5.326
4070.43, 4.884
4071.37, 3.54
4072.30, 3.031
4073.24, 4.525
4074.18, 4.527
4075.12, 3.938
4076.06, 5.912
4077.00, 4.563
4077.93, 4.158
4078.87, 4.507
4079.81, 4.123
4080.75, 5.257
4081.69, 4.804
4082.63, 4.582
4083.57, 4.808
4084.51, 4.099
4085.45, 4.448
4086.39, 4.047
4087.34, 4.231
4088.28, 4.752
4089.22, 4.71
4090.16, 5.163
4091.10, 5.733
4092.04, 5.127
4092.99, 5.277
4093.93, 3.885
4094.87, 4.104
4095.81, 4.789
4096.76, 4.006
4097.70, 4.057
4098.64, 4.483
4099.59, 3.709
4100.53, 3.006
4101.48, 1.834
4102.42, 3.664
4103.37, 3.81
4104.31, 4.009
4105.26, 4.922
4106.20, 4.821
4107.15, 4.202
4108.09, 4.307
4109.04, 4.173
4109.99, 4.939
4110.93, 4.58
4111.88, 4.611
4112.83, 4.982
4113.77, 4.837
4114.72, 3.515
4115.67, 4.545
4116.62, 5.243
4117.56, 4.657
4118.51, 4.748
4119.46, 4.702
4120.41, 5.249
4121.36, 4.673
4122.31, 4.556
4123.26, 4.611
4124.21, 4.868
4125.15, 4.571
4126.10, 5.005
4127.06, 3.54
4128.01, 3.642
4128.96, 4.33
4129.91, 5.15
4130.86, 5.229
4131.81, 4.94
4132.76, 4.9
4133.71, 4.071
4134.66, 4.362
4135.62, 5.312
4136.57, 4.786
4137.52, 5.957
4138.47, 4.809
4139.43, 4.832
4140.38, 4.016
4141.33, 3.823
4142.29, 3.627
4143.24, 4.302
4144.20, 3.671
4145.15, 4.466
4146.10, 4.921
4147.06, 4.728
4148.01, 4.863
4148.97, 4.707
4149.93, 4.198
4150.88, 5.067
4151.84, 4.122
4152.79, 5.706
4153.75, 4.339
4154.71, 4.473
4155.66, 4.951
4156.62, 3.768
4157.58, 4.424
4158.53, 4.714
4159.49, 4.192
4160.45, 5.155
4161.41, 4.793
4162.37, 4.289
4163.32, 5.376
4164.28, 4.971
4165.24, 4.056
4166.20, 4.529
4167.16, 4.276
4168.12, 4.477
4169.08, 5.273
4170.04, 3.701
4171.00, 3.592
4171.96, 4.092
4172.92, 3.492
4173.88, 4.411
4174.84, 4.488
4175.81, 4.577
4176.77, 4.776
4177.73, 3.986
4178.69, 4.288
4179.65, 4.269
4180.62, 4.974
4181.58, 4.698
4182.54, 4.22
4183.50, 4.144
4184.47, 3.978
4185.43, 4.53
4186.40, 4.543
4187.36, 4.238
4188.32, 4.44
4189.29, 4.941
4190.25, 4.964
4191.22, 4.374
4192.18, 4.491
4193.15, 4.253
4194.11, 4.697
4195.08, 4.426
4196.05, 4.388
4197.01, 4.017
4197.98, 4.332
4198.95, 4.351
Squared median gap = 0.60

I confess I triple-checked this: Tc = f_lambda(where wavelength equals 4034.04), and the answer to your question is 3.864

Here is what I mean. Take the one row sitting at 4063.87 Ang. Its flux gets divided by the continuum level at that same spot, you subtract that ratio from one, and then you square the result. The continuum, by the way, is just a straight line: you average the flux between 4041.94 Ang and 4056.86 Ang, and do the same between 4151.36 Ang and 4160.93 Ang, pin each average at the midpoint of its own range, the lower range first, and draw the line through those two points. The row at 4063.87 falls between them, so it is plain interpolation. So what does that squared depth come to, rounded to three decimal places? 0.016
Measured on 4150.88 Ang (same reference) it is 0.011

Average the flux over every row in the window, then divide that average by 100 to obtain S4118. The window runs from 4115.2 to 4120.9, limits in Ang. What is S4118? 0.0486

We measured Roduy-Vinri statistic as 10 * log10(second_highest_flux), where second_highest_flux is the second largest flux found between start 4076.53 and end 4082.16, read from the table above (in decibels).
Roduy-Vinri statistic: 6.82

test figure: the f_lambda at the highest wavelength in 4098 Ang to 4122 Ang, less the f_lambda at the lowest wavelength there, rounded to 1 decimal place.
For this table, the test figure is 0.2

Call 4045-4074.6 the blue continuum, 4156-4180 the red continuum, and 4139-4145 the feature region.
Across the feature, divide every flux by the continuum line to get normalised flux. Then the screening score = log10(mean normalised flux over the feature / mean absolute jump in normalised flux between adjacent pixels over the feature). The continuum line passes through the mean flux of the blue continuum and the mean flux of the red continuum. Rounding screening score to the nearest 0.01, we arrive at 0.91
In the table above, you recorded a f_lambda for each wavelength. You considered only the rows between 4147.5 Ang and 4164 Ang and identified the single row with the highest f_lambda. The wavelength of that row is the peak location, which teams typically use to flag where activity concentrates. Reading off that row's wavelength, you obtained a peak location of 4152.79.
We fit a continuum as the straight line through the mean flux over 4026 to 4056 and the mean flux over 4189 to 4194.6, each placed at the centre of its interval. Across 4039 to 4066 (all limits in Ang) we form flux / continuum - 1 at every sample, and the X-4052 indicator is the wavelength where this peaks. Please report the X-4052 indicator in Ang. 4039.62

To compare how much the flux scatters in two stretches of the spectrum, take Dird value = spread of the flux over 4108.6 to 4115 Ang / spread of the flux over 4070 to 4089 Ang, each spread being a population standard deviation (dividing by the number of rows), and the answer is 0.82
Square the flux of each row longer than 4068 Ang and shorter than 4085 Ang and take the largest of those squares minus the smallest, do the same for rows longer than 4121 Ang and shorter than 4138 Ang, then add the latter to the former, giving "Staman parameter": 49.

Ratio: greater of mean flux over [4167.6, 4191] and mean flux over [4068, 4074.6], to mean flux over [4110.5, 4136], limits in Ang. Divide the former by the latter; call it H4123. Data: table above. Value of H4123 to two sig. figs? 0.94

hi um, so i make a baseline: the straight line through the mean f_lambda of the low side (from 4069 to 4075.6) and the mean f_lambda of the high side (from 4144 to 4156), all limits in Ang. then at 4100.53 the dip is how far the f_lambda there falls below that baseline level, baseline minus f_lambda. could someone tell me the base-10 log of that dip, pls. 0.14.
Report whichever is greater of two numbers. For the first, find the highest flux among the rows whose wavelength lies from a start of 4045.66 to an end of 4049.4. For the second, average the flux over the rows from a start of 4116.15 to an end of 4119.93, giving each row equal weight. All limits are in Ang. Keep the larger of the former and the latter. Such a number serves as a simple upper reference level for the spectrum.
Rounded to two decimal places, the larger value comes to 4.90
